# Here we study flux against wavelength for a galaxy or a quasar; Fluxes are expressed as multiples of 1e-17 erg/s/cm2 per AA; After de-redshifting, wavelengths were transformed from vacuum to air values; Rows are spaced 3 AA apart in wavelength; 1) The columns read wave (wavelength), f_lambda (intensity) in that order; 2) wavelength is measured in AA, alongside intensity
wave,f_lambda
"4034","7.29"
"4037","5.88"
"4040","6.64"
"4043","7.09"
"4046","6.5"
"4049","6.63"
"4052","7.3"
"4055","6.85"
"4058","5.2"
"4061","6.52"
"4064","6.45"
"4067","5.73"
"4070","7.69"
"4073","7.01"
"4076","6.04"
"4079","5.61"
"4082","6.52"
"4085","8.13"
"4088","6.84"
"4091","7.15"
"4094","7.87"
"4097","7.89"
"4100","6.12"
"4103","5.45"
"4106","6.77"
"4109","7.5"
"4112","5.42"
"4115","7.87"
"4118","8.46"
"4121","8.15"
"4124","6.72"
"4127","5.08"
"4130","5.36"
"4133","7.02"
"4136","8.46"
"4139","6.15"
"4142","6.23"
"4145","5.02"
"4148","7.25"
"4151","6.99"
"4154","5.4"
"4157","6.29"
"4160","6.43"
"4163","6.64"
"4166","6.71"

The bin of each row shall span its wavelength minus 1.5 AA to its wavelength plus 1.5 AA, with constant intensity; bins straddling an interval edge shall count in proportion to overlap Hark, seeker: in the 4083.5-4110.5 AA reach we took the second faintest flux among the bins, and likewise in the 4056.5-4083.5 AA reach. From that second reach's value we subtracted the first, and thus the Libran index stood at -0.51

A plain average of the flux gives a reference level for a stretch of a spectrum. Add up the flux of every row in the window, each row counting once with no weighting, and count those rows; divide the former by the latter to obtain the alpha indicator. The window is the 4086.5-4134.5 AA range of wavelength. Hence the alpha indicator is 6.85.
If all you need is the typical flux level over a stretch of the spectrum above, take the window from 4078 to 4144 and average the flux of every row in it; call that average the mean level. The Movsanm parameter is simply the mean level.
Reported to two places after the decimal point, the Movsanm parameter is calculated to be 6.85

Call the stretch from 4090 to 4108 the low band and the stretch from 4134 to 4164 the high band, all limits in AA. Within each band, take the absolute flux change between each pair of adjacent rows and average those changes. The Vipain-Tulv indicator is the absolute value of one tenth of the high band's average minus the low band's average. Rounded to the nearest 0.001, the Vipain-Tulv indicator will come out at 0.801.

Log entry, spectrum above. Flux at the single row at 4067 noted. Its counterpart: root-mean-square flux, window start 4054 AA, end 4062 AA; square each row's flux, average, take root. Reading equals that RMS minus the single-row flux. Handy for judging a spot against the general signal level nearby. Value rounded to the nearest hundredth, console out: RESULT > 0.50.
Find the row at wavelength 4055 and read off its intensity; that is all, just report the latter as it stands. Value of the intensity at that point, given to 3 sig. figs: 6.85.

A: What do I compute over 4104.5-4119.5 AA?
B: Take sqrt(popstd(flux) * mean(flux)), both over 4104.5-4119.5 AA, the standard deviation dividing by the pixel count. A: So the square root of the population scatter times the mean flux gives 2.75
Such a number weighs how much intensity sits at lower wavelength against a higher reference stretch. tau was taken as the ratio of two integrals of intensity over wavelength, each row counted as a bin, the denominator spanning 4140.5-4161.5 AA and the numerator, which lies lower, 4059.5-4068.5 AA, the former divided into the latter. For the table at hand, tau 0.43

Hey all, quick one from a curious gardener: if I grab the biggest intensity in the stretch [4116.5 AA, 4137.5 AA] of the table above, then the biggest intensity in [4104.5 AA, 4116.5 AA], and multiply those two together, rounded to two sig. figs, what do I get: 67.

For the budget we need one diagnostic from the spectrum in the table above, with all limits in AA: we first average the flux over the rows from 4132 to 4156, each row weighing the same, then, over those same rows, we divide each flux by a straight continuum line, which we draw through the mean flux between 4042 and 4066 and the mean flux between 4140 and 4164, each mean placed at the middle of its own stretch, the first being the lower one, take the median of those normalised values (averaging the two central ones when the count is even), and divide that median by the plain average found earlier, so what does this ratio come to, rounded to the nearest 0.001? 0.160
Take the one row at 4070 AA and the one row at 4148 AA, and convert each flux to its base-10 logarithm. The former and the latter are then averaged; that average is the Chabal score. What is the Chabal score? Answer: 0.87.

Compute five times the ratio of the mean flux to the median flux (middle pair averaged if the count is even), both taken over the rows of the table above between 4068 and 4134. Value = 4.94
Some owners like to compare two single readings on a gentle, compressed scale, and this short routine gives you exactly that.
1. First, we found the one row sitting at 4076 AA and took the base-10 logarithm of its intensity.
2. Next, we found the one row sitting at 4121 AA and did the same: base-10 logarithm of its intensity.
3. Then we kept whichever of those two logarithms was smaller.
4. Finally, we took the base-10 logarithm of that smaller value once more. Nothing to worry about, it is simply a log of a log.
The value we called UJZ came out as -0.107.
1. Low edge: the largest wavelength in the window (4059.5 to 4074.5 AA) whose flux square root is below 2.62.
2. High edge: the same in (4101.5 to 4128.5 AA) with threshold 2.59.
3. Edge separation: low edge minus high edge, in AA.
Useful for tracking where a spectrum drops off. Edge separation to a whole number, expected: -60 AA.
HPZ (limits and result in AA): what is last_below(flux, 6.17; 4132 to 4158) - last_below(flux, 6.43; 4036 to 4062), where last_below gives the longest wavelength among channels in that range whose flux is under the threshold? 96 AA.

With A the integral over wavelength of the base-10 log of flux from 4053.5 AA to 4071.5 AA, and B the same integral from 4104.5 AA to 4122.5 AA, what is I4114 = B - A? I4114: 1.1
